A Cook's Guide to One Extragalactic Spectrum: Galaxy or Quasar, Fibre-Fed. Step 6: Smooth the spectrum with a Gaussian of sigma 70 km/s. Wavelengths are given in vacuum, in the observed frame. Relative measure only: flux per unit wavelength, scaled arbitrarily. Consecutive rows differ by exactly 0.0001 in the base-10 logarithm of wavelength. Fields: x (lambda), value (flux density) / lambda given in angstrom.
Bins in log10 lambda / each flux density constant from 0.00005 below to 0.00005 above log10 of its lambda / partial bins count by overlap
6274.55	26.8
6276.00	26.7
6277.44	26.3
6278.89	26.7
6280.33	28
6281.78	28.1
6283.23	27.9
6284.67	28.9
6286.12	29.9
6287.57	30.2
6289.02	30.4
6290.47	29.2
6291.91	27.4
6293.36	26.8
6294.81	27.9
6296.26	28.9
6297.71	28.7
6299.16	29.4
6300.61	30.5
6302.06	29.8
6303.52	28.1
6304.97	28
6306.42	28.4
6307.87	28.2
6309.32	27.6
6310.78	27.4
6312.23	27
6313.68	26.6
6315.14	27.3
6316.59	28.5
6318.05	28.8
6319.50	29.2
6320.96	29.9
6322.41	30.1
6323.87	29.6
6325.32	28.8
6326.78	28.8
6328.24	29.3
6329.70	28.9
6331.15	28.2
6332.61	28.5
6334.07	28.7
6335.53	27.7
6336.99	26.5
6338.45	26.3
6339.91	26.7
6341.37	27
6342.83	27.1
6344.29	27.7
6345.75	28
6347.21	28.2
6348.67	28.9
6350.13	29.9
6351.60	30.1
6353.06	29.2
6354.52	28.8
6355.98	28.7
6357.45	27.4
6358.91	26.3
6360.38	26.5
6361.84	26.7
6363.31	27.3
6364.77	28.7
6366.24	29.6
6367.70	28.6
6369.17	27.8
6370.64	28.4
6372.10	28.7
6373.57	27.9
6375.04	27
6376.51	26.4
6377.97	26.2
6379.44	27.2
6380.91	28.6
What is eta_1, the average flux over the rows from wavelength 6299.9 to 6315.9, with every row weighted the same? 28.1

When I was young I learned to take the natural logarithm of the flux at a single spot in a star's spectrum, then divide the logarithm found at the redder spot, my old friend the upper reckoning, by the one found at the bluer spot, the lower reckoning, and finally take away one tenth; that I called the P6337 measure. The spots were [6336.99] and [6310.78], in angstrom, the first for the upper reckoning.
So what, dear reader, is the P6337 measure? 0.890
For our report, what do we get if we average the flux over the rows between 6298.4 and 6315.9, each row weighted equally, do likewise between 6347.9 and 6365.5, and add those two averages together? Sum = 56.4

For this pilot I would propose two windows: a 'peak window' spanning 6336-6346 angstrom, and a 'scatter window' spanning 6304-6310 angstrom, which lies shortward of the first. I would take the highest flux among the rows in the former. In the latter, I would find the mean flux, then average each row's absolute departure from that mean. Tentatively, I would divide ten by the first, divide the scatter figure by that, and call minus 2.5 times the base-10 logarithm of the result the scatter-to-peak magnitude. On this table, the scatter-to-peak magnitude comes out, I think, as 0.39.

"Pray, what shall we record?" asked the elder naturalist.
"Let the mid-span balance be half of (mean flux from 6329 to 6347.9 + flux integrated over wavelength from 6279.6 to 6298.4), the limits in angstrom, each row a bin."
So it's 283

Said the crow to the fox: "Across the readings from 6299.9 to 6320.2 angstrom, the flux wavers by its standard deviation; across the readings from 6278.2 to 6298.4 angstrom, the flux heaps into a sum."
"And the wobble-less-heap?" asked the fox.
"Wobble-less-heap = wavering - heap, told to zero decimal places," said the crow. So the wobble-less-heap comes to -398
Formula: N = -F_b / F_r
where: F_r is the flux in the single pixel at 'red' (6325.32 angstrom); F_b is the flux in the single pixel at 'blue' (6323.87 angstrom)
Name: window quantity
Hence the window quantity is -1.03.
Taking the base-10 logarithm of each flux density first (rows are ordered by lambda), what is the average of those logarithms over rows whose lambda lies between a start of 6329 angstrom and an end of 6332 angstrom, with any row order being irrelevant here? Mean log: 1.46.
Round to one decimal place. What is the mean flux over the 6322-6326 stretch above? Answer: 29.5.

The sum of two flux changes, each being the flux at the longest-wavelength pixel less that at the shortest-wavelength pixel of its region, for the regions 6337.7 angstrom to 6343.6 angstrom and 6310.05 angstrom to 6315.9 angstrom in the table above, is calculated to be 0.7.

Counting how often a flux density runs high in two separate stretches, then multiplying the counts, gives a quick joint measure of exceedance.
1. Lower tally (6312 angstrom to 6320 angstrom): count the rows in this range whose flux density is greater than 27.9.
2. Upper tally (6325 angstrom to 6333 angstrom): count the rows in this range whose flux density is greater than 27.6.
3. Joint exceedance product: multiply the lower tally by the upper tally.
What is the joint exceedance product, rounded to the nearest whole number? 18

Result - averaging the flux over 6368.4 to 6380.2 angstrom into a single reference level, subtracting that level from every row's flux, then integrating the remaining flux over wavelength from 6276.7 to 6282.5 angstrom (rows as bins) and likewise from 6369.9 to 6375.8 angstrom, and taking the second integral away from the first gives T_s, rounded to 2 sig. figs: -4.2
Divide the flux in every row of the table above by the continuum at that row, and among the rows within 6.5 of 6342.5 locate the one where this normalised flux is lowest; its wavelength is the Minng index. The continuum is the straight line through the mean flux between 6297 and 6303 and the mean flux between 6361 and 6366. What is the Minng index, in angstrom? 6338.45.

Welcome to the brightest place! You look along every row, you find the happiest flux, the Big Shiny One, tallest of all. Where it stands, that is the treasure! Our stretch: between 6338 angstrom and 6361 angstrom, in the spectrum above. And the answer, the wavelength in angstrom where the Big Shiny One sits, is 6351.60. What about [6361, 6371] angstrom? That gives 6366.24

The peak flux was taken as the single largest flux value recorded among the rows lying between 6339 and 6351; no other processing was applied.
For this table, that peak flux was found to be 29.9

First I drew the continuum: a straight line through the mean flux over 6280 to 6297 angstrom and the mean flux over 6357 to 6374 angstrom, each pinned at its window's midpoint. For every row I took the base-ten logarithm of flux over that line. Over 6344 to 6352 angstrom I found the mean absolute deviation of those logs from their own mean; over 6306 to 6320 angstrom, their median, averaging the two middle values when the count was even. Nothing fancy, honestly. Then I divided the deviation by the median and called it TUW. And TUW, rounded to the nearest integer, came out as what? -2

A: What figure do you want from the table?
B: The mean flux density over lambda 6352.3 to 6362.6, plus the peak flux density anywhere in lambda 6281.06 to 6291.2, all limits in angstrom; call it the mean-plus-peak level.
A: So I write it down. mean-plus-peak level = 58.1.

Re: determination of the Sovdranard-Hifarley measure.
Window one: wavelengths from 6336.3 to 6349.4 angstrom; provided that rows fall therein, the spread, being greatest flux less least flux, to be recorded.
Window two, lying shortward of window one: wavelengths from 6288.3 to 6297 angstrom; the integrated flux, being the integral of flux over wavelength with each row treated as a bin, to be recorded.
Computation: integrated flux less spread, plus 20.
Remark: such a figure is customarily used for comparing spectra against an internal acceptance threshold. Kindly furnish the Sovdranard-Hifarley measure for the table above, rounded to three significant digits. 265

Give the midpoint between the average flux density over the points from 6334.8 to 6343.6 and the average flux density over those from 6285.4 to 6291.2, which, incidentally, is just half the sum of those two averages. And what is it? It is 28.4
